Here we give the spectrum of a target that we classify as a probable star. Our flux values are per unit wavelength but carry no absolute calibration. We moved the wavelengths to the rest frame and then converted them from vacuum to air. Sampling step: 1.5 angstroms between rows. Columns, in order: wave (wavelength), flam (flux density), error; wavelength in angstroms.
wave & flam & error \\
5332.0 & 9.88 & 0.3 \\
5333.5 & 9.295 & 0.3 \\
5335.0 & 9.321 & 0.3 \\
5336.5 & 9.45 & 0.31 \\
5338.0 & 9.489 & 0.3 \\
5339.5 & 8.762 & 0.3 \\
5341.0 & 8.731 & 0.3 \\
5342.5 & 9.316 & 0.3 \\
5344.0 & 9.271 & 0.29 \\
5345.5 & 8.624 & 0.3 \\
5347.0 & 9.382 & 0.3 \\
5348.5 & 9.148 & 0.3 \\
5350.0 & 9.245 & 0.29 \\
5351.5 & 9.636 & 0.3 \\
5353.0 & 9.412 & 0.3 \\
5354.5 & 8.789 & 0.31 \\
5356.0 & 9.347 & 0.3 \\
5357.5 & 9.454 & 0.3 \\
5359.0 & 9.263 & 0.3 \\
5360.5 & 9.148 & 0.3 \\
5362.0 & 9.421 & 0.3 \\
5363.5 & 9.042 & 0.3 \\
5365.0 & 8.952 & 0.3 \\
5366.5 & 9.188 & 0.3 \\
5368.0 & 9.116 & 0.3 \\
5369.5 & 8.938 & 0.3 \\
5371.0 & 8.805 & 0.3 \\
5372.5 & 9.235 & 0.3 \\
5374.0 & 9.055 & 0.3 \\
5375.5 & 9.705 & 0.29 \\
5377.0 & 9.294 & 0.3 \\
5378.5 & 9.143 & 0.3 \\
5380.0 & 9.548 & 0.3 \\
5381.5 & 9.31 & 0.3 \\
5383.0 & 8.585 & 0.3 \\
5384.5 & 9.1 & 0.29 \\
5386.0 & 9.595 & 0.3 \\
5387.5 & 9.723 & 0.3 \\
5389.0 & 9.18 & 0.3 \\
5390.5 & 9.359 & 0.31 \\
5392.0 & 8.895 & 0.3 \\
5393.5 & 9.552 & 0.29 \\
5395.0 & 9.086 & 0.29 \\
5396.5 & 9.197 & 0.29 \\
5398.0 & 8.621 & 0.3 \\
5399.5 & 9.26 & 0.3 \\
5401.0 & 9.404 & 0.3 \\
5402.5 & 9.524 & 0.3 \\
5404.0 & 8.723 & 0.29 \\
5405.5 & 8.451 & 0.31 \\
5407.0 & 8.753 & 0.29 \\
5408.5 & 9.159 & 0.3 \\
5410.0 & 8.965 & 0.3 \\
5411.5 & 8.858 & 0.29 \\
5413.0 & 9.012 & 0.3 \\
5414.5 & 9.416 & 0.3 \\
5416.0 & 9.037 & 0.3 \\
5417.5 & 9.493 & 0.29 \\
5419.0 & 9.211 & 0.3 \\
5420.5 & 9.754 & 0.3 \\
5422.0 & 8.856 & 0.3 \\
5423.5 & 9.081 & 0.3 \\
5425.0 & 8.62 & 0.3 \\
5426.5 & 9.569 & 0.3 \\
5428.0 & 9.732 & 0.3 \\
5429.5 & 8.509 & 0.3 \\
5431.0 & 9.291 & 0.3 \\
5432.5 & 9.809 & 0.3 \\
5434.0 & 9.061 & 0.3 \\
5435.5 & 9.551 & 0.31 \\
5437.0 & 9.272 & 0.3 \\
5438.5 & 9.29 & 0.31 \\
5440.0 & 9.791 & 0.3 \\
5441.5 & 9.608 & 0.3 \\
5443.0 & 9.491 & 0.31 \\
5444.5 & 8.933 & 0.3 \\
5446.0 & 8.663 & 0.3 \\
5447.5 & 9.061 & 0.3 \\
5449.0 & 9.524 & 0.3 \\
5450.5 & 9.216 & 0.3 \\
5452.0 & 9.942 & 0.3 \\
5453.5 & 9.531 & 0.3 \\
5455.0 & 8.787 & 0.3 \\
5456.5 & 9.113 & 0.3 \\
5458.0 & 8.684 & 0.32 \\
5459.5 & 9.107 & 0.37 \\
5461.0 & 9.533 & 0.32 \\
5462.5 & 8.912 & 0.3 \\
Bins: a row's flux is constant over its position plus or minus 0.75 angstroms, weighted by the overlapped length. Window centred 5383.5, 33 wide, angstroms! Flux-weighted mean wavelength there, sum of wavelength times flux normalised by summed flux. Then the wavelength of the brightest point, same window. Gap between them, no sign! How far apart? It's 3.7 angstroms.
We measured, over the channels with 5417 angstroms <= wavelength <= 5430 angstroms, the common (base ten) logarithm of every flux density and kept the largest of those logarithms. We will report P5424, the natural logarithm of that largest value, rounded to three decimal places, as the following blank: -0.011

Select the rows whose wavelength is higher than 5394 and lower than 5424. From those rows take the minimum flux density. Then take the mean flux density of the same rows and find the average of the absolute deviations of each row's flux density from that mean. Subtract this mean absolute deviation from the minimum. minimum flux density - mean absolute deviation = 8.19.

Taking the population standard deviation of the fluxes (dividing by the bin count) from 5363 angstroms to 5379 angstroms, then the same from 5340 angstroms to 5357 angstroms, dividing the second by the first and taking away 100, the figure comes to -98.6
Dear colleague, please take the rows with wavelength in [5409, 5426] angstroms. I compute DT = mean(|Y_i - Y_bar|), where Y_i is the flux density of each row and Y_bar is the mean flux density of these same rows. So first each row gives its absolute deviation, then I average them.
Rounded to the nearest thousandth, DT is 0.255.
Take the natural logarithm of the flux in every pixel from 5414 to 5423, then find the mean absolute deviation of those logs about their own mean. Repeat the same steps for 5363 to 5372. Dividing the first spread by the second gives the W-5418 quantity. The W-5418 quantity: 2.3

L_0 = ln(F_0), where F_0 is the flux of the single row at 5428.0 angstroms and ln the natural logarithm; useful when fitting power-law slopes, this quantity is 2.28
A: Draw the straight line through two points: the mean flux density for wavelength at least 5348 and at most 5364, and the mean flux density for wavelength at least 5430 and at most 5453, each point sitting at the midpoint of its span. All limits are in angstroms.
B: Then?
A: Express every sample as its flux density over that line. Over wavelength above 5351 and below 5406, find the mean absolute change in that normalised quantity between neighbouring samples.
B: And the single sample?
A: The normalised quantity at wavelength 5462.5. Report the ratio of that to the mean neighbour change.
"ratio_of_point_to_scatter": 25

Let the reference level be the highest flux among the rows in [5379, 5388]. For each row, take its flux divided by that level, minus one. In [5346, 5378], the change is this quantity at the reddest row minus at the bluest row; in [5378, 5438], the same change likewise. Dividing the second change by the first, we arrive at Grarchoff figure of -1.5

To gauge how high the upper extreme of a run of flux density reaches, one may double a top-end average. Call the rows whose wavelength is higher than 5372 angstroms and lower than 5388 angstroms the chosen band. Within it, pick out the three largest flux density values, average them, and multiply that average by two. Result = 19.3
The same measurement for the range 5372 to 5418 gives 19.3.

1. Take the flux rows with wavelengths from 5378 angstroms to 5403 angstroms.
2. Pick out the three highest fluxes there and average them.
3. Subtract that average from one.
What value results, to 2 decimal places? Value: -8.62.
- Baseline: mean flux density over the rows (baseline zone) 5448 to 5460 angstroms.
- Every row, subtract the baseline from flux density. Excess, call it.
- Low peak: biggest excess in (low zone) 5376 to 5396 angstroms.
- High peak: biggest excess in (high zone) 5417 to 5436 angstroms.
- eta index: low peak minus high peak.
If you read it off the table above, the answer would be -0.09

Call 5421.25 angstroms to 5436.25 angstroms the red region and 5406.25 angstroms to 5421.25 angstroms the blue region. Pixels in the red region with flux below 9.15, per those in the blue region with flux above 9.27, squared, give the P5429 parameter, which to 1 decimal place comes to 2.8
